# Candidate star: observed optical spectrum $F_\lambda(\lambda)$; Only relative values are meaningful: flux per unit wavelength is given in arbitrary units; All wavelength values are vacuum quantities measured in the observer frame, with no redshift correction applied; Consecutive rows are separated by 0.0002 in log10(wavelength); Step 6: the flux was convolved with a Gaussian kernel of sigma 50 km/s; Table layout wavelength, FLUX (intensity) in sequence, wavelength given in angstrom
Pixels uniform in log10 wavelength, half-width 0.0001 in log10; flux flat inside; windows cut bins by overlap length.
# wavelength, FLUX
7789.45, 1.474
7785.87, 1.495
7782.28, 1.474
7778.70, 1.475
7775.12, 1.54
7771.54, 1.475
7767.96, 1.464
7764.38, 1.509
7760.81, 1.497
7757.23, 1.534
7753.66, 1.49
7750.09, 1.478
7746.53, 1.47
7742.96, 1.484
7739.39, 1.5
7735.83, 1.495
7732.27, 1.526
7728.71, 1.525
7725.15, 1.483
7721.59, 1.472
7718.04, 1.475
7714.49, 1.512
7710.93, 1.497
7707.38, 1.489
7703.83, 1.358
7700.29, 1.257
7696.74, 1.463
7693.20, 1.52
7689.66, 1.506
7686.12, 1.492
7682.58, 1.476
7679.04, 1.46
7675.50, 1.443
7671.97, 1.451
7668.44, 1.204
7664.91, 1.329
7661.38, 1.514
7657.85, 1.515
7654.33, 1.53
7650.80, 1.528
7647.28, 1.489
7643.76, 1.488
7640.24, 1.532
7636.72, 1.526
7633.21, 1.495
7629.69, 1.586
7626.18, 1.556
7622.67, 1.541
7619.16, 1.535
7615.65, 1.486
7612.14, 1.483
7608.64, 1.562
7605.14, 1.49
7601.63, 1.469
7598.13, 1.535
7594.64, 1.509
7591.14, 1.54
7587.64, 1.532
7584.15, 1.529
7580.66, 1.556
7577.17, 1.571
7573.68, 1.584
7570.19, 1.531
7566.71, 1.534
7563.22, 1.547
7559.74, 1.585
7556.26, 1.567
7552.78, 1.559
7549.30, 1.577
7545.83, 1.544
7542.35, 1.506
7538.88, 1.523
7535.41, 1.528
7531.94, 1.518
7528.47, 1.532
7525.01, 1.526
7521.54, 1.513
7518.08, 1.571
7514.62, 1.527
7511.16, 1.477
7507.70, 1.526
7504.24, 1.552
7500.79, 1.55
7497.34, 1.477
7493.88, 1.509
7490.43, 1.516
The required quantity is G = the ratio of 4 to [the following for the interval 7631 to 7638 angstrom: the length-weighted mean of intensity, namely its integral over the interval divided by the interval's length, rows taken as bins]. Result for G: 2.64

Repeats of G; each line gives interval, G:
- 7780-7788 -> 2.70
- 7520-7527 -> 2.63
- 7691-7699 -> 2.71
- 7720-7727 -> 2.71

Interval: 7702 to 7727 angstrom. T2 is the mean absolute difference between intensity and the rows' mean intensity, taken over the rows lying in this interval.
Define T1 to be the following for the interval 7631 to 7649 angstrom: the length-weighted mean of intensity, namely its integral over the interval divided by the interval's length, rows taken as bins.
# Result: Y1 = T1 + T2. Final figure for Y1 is 1.54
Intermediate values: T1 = 1.51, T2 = 0.032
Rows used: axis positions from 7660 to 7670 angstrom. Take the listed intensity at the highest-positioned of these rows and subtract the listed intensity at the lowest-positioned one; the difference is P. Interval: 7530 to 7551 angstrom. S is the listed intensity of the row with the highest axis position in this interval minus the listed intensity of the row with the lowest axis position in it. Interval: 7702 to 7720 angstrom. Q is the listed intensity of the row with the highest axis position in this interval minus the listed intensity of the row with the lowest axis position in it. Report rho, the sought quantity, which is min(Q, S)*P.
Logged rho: -0.0183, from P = -0.310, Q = 0.12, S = 0.06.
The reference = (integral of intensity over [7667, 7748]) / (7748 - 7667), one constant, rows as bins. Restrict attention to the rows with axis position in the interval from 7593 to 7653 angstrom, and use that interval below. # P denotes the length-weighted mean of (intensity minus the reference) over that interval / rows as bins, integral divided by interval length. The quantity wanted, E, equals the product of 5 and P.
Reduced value 0.29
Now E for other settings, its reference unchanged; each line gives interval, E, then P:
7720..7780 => 0.18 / 0.035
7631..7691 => 0.05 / 0.010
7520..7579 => 0.42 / 0.084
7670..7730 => 0.01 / 0.002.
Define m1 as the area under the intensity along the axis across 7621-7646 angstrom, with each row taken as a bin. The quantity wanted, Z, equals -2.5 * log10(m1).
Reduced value -3.96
